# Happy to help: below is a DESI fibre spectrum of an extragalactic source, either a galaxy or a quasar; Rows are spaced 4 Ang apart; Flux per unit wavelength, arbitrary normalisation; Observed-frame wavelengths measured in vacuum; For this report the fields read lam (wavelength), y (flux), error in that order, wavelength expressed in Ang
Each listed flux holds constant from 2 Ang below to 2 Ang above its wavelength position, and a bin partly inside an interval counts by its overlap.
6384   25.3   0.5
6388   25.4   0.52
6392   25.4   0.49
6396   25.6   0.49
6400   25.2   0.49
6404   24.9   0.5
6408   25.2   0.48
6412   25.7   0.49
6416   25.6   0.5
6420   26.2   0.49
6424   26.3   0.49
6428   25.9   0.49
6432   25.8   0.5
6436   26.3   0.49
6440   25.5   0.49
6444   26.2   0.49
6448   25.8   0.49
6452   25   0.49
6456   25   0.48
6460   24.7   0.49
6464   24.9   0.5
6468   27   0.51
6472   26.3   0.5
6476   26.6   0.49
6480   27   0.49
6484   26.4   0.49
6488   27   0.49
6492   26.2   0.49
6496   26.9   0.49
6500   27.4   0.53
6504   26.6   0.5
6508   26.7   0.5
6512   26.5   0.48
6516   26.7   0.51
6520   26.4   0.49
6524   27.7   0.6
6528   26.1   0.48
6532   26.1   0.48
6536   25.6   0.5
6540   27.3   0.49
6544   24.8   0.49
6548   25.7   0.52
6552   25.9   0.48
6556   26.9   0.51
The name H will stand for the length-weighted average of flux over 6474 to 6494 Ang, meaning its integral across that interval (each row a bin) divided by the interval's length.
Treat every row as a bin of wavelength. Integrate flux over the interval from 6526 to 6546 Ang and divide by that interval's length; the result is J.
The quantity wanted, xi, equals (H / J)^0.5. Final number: 1.01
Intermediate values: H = 26.6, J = 26.0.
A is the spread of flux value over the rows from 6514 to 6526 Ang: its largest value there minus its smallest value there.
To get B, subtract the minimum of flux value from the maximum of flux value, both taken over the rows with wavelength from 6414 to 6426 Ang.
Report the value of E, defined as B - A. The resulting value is -0.6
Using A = 1.30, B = 0.7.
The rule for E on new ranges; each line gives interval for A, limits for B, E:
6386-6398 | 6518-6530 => 1.4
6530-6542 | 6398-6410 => -1.4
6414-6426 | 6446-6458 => 0.1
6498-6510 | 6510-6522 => -0.5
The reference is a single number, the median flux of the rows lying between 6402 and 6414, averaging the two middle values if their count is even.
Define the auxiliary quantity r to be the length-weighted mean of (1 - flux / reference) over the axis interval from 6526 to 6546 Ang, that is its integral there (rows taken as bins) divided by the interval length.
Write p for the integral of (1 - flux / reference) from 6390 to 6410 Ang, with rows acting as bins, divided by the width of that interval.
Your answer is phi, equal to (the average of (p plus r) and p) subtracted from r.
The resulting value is -0.013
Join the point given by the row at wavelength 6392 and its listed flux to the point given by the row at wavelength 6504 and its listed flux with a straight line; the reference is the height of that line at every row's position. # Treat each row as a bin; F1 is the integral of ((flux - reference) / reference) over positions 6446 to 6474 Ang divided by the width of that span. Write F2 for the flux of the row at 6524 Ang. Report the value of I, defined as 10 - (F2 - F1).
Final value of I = -17.7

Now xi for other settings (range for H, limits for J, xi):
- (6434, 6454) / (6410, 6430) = 1.00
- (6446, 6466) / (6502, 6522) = 0.97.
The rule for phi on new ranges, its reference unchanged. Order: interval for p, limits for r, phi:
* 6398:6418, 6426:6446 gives -0.010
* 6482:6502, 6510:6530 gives 0.033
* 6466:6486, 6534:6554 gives 0.045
